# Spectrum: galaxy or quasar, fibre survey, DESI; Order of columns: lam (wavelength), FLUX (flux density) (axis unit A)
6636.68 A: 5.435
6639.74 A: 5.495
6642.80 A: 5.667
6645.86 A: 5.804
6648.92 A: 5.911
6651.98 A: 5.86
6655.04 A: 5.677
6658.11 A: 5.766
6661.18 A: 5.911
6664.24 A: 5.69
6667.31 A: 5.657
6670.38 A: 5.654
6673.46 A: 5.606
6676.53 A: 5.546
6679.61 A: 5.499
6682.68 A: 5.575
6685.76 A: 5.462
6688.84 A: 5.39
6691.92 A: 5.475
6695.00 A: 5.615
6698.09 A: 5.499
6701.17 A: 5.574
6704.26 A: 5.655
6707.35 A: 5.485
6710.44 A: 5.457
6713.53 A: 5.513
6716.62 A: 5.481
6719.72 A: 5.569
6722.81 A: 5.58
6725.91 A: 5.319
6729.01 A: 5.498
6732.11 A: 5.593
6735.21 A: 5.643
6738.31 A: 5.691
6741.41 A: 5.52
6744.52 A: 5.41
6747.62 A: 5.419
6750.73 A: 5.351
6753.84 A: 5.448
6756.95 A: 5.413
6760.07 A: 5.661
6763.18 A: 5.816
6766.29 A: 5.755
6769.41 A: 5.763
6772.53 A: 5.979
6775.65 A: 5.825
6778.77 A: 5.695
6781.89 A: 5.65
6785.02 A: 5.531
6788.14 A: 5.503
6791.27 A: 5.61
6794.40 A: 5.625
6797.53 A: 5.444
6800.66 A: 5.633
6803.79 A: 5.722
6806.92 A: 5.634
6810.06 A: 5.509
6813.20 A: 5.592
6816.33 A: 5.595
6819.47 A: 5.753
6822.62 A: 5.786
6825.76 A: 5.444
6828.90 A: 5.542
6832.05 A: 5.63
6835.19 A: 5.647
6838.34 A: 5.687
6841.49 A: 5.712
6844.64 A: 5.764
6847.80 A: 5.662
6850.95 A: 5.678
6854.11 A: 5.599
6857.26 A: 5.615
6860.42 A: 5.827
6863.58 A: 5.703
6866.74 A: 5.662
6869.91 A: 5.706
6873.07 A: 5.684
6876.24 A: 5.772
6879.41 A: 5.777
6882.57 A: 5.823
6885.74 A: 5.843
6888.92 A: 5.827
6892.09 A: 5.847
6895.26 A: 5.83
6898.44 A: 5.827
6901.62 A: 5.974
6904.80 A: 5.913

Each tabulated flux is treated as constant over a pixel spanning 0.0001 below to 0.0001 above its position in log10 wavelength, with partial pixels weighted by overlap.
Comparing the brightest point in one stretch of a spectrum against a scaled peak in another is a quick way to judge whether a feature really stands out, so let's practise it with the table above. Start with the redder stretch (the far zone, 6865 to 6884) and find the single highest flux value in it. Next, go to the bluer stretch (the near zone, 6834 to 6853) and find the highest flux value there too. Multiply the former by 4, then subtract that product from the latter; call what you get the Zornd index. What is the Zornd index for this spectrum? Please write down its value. -17.5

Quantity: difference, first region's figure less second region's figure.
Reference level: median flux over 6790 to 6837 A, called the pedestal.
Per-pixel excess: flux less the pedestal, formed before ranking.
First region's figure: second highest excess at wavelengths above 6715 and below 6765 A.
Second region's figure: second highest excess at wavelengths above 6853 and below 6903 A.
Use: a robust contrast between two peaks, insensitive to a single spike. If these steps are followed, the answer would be -0.16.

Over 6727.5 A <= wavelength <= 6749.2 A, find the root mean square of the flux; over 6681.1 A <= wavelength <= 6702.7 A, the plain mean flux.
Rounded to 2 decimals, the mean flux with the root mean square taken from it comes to -0.03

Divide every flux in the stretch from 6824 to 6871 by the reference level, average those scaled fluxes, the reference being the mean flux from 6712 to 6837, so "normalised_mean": 1.01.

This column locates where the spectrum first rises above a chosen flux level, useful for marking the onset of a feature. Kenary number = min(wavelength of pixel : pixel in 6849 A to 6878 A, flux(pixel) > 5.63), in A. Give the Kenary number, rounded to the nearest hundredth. 6850.95 A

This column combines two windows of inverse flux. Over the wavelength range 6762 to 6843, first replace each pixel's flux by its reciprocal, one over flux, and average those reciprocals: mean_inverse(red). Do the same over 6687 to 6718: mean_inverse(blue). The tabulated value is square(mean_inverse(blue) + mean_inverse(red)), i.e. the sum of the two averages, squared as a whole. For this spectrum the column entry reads 0.128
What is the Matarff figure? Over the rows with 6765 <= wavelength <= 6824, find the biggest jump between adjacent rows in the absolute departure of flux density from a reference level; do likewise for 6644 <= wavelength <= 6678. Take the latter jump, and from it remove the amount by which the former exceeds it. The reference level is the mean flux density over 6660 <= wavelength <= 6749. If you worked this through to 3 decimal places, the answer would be 0.226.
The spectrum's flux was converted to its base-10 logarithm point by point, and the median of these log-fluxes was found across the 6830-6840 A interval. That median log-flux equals 0.752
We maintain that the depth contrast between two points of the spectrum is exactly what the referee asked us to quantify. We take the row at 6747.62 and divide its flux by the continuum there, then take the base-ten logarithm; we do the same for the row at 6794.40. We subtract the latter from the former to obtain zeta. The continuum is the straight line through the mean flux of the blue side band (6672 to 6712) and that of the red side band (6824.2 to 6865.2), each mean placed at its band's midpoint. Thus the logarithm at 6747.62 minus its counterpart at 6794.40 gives -0.013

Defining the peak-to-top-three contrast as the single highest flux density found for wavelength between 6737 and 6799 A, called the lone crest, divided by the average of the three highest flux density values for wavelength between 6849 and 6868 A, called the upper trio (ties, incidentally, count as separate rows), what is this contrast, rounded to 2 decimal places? 1.04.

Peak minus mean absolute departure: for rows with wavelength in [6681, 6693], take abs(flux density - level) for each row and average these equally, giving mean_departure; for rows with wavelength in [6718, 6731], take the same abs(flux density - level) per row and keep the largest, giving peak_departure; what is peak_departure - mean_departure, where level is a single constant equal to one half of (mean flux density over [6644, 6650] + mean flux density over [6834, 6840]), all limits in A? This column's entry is 0.16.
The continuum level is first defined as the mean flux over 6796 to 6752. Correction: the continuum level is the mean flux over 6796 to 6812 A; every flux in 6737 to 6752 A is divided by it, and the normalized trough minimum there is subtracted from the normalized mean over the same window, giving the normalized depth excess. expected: 0.023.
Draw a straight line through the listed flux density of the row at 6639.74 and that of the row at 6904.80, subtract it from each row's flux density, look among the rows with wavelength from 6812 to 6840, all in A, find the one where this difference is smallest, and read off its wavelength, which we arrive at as 6825.76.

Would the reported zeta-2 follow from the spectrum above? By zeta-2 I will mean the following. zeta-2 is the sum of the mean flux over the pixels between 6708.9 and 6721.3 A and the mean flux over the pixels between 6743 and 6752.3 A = 10.9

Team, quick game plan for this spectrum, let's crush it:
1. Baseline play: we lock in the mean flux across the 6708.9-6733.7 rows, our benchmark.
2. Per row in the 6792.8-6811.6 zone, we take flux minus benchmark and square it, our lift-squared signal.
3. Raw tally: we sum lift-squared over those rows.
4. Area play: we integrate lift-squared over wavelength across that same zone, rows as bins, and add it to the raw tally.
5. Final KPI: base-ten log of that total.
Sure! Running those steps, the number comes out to -0.37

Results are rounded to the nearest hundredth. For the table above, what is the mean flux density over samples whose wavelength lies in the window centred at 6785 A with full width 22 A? 5.63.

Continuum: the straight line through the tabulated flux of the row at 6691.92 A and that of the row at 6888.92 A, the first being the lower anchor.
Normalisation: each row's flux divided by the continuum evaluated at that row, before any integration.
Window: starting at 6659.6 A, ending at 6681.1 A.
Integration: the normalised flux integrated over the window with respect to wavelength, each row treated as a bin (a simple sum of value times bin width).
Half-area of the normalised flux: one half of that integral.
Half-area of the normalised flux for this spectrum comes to 11.2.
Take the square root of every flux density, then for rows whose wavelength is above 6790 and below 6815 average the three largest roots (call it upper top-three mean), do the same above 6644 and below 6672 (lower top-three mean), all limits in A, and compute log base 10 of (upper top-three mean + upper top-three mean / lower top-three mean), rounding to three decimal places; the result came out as 0.526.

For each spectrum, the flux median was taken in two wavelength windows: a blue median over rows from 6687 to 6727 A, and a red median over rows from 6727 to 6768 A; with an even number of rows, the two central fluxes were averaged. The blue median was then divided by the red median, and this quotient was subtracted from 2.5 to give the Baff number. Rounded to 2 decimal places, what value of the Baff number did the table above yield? 1.50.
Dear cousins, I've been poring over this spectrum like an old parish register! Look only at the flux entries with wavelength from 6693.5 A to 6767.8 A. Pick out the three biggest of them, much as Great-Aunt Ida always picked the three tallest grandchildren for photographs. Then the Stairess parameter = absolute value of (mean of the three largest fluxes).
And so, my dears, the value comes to 5.75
